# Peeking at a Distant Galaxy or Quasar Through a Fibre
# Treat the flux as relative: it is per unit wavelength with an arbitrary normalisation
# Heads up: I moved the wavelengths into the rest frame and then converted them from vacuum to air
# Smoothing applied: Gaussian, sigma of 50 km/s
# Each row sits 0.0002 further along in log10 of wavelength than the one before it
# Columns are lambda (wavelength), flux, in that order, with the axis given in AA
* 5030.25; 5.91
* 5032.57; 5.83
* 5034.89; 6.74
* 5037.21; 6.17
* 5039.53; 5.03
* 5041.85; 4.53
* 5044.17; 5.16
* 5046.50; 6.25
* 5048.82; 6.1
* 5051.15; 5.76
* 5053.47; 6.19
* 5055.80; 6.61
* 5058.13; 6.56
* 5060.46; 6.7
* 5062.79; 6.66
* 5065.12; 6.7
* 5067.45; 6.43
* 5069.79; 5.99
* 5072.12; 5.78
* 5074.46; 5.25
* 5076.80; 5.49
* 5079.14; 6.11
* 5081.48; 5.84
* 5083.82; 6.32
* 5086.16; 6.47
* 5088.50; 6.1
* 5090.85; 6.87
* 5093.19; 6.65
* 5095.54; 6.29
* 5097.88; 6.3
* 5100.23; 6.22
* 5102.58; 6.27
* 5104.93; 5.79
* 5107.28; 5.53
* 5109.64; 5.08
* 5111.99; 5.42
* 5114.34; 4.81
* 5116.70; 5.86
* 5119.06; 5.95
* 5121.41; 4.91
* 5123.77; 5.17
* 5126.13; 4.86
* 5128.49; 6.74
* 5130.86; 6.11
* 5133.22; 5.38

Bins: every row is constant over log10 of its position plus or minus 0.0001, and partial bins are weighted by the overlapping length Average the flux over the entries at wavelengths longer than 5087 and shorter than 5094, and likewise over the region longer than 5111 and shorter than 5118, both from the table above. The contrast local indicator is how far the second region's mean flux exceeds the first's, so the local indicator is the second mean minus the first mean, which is -1.2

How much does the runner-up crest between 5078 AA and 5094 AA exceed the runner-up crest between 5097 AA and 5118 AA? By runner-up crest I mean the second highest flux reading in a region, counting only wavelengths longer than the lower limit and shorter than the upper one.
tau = 0.38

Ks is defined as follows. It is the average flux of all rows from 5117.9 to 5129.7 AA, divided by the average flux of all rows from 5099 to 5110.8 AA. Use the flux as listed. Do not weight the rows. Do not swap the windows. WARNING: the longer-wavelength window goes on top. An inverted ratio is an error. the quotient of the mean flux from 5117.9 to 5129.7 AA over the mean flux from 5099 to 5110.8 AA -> 0.96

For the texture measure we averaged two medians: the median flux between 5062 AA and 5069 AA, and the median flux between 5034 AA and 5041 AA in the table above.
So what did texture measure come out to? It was 6.4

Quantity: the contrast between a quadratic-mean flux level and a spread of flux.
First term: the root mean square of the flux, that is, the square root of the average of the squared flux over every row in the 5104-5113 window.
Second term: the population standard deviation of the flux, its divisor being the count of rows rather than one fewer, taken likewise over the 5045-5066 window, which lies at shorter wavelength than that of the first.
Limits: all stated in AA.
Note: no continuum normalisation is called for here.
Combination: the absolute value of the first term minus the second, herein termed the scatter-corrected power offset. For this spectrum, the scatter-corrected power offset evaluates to 5.1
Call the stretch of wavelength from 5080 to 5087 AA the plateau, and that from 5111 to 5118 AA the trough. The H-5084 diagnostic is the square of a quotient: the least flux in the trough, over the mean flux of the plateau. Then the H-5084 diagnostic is 0.60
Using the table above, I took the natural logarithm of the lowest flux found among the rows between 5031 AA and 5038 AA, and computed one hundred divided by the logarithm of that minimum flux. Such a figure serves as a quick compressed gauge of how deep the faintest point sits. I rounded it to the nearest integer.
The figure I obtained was 57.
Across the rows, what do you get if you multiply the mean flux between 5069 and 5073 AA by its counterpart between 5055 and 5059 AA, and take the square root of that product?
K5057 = 6.23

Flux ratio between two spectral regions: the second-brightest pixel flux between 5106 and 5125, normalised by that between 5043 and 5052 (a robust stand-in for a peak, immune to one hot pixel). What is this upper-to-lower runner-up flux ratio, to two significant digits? 0.96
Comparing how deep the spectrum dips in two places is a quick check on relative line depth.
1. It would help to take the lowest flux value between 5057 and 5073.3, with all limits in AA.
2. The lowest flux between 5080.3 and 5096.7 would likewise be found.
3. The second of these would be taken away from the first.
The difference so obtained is -0.1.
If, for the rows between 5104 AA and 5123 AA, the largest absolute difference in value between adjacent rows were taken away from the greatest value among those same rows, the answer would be 4.9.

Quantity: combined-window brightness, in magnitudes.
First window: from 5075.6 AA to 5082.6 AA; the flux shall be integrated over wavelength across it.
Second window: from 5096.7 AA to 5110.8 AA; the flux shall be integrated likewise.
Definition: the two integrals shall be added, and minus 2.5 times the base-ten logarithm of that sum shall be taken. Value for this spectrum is -5.23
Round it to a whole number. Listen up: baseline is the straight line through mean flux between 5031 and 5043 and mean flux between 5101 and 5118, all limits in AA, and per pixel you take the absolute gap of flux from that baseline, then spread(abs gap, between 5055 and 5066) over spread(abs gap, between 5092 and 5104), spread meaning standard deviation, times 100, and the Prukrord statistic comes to 39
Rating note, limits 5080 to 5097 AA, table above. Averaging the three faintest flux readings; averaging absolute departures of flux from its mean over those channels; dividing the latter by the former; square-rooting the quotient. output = 0.21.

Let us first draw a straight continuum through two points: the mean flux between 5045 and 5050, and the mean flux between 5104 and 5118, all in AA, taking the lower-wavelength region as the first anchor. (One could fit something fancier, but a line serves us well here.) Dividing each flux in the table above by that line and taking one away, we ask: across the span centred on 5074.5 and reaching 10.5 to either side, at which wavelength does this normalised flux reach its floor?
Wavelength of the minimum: 5074.46 AA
